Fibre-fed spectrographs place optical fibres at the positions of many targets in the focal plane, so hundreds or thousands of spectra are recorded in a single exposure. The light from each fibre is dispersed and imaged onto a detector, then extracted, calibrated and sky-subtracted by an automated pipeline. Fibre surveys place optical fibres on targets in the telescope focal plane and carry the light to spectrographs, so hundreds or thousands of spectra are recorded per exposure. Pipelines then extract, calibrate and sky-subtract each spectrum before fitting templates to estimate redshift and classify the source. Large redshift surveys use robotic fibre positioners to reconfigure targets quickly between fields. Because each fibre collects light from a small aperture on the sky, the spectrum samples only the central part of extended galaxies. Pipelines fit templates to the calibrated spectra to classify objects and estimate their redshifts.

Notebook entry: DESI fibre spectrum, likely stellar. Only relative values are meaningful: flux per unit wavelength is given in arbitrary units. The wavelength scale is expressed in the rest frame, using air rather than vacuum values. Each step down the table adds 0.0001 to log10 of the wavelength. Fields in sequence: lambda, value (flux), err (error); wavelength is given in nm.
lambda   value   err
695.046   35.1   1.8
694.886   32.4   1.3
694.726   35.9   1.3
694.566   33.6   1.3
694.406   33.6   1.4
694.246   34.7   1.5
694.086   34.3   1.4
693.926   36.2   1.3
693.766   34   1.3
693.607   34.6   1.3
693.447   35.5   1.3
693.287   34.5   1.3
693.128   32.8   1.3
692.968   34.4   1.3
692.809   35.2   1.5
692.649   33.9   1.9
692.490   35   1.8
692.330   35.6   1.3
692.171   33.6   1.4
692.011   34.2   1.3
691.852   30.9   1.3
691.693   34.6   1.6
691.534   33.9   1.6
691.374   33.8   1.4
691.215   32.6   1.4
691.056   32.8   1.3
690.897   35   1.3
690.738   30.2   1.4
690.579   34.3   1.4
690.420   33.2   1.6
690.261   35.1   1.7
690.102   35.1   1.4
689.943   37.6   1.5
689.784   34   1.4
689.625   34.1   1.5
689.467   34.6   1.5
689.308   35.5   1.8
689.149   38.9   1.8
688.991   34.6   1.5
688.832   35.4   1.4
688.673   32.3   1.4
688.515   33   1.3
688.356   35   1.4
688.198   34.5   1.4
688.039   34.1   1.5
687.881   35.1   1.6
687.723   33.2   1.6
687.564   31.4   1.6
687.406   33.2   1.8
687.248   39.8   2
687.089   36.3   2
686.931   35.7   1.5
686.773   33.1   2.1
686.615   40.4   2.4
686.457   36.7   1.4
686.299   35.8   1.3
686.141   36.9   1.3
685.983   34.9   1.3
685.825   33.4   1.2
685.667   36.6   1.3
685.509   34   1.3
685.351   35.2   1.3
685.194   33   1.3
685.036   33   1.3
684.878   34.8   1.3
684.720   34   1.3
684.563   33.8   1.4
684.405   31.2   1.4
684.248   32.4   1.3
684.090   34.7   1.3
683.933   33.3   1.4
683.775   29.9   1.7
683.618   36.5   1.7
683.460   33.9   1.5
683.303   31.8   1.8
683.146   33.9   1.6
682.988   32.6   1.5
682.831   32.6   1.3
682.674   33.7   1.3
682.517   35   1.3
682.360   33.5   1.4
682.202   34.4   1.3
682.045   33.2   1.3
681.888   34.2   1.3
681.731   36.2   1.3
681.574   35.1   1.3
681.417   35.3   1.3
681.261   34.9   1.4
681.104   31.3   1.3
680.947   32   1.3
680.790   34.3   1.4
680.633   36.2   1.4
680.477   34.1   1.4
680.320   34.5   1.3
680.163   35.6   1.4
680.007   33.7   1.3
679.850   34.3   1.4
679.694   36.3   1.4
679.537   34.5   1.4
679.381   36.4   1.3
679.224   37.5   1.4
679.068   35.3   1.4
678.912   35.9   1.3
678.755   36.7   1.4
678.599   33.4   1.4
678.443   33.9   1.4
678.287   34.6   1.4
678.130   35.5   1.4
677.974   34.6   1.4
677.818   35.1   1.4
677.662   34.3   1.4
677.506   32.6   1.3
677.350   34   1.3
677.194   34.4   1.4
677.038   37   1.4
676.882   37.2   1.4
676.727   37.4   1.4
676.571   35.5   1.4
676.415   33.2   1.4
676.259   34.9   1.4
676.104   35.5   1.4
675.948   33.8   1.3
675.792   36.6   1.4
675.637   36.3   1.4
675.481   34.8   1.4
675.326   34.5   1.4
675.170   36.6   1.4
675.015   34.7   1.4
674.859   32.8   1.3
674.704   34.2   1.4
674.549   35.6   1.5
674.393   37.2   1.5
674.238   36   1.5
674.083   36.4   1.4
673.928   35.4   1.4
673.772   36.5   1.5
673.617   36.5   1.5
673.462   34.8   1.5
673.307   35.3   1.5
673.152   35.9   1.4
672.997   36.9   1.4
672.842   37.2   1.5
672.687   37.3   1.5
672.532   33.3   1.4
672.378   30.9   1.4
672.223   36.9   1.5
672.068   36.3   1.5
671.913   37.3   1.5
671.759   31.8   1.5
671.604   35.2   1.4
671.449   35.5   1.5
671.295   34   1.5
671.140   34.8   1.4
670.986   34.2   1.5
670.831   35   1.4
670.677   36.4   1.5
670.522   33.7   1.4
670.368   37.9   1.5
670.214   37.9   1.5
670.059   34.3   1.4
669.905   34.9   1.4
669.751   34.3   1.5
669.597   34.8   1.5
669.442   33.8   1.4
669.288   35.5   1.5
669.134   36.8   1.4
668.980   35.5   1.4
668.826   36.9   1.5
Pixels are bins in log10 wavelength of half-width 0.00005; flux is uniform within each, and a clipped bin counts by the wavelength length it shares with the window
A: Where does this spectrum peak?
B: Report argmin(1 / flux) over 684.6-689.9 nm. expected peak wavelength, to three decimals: 686.615 nm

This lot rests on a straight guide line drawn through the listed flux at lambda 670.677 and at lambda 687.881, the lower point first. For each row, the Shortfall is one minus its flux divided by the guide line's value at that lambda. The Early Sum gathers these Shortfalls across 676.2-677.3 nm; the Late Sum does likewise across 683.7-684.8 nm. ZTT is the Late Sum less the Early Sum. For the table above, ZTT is 0.46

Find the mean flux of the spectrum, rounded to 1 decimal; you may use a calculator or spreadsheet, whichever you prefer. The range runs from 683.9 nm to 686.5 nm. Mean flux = 34.3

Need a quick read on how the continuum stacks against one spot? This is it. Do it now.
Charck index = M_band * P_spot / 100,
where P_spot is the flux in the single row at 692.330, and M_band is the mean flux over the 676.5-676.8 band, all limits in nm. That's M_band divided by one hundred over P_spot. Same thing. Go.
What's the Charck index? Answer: 13.0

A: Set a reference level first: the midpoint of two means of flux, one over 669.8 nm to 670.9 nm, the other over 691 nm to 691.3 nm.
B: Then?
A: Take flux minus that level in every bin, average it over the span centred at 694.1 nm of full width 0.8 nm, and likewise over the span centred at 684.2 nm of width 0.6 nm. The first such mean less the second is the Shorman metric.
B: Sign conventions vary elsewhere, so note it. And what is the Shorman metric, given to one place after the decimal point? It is 1.7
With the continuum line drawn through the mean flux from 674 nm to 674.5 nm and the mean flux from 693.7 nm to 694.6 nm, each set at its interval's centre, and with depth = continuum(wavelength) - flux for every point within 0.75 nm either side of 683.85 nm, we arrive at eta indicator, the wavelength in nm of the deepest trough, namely 683.775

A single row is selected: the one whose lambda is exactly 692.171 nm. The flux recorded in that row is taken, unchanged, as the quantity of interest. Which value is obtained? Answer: 33.6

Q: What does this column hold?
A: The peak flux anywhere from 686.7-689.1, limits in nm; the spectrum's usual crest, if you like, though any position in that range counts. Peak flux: 39.8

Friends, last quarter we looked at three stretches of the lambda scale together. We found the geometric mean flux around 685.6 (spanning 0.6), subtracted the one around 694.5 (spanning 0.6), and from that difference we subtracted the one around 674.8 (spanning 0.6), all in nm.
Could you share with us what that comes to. -34.0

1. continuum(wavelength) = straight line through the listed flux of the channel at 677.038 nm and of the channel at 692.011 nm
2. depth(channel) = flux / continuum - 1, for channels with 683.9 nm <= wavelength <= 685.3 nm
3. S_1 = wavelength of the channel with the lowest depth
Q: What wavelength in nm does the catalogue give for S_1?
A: 684.405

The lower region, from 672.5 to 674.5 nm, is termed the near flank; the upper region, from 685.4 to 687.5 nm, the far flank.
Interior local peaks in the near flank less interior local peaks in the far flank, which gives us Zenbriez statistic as -2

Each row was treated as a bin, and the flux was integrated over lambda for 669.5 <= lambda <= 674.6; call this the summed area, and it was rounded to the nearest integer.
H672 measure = 181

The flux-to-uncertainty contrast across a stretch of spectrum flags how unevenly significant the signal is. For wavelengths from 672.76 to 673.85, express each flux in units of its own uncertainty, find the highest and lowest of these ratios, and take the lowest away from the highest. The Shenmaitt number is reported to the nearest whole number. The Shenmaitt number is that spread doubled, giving 6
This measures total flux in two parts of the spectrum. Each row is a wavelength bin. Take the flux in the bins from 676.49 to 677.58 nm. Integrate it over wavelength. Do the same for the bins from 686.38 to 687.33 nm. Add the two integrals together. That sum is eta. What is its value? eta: 74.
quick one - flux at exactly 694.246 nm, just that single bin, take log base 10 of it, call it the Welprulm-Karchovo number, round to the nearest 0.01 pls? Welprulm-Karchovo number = 1.54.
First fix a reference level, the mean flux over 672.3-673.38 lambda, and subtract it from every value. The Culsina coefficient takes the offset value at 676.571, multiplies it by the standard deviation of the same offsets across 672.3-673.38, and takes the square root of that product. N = 0.7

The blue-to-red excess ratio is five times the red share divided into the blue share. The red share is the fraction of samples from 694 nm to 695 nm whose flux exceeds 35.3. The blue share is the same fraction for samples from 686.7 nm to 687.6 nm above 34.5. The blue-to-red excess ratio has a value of 15.0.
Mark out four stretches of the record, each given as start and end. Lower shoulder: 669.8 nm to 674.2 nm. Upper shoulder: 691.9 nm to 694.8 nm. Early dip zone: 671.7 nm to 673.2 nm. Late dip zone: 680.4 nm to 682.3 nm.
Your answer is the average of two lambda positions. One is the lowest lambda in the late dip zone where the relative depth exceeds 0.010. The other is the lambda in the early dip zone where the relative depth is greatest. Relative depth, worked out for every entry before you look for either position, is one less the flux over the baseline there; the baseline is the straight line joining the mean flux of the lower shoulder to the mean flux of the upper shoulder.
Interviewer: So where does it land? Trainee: 676.43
